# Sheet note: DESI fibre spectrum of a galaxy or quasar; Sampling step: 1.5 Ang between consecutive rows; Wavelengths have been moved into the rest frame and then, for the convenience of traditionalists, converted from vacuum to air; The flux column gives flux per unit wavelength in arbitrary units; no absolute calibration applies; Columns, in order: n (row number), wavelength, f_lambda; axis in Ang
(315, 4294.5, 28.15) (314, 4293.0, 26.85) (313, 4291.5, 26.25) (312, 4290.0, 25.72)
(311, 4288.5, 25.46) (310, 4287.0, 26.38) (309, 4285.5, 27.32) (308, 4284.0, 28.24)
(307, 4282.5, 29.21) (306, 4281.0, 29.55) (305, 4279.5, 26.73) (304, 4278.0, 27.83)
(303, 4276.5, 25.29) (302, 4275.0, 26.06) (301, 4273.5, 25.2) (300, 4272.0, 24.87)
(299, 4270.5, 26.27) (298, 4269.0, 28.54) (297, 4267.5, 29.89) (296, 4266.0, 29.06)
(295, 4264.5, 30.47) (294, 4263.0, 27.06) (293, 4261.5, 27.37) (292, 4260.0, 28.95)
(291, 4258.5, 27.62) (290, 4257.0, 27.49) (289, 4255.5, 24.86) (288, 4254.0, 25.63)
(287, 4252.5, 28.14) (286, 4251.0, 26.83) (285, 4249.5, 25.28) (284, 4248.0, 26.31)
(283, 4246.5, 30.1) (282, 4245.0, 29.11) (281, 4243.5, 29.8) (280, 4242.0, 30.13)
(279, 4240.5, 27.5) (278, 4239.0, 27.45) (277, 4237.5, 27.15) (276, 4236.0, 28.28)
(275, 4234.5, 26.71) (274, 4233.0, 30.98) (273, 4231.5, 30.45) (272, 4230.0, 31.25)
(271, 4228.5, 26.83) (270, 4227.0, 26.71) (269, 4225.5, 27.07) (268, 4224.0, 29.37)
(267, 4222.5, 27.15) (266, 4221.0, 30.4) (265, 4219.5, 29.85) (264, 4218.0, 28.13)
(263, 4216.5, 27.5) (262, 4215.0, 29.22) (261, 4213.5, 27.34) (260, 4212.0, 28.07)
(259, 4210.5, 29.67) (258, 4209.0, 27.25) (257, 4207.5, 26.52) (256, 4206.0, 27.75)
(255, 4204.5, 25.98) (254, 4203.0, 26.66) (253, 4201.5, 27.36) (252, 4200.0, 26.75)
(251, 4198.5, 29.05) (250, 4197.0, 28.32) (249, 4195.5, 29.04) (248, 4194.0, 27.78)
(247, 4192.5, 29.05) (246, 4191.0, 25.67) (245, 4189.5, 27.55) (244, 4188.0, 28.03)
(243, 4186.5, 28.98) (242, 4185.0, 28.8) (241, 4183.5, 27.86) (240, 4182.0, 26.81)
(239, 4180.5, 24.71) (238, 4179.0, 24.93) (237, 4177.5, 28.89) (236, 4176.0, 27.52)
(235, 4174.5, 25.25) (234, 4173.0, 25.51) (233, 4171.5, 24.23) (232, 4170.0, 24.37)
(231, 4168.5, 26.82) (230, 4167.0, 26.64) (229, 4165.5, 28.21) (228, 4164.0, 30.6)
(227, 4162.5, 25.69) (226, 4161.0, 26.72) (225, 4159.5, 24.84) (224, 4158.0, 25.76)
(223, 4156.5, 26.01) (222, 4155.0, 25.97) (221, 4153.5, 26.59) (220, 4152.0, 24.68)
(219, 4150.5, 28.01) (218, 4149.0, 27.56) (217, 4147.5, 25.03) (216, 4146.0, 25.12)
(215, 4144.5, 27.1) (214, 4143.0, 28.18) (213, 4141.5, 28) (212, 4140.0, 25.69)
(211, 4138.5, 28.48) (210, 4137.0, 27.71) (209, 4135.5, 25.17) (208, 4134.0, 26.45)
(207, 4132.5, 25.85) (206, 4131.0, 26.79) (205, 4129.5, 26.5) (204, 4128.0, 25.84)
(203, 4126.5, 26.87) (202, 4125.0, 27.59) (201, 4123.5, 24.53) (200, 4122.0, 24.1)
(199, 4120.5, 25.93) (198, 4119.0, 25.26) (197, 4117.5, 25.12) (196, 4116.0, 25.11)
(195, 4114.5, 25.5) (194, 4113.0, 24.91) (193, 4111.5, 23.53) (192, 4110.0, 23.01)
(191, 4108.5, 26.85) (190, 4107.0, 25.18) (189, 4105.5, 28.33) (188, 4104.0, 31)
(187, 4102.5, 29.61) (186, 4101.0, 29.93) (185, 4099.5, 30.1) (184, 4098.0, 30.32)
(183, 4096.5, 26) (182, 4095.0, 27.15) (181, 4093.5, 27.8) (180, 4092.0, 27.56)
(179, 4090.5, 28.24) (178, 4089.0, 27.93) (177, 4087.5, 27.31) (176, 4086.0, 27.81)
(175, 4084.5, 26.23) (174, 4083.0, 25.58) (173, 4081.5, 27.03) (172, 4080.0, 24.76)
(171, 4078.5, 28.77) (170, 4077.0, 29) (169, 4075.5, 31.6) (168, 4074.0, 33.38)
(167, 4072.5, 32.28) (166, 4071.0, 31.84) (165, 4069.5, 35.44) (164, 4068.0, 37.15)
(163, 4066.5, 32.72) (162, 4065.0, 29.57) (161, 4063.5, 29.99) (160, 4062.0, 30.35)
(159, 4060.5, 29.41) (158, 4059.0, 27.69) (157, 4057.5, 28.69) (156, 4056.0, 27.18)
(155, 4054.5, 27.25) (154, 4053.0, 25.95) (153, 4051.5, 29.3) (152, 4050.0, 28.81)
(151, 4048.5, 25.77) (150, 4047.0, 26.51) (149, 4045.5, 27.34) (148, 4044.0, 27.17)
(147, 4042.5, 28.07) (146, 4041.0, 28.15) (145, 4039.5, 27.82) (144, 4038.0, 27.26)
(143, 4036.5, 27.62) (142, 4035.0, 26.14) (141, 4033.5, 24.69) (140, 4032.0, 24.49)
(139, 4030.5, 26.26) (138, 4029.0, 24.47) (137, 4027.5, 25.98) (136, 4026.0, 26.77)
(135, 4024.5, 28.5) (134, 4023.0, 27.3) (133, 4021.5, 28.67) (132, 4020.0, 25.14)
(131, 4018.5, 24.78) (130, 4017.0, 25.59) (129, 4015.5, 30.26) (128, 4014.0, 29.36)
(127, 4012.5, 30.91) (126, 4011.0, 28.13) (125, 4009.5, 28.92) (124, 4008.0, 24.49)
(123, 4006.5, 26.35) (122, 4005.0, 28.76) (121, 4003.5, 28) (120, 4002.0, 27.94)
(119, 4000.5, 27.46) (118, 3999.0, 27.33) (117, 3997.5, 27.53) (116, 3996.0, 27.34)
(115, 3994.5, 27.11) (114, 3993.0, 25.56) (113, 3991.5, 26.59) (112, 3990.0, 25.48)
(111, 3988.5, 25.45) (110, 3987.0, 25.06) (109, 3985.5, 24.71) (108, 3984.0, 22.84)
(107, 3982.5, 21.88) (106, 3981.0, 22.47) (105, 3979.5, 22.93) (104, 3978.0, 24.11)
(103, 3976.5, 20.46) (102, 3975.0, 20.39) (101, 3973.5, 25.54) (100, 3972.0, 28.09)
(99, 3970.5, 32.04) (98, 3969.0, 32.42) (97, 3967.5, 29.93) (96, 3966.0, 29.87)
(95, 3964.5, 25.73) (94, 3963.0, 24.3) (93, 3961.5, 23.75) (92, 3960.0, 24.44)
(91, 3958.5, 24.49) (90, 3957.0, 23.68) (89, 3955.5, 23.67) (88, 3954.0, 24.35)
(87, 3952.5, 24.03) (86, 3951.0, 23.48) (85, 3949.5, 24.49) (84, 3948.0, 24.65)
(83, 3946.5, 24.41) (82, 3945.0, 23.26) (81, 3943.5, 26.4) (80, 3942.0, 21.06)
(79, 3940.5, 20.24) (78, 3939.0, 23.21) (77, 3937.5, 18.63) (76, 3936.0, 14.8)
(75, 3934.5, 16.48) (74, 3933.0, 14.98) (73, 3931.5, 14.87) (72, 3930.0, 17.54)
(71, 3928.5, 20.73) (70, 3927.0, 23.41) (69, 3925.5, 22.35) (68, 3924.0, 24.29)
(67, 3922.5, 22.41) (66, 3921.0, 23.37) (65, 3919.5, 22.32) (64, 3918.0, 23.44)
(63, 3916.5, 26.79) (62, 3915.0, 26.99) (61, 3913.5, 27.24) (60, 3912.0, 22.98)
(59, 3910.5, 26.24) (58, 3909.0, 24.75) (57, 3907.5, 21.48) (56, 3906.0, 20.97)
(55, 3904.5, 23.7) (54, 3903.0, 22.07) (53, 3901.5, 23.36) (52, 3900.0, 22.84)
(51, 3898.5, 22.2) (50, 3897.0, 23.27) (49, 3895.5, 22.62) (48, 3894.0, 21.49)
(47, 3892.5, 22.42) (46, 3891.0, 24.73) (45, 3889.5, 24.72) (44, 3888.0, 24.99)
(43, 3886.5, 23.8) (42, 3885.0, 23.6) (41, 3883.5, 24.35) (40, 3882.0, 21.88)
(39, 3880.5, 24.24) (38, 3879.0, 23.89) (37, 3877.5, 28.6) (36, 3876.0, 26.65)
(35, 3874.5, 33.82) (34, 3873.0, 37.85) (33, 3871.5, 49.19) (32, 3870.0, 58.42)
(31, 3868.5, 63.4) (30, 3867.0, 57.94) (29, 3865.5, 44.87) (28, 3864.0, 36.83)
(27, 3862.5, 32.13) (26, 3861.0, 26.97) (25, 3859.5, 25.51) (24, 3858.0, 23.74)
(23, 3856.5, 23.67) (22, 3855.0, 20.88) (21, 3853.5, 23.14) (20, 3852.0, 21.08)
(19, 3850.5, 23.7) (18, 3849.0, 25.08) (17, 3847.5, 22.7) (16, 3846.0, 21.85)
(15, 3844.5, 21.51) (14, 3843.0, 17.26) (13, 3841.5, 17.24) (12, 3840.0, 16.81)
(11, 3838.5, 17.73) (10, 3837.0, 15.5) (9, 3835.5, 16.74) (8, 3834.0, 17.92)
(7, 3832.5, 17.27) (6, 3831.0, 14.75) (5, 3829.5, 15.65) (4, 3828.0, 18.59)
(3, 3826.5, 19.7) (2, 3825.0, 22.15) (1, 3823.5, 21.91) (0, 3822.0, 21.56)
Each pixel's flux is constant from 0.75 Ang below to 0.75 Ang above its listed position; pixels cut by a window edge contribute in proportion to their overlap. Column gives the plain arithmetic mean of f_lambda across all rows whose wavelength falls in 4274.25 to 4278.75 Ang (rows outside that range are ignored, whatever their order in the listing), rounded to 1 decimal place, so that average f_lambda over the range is 26.4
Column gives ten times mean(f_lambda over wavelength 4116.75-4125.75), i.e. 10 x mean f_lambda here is 254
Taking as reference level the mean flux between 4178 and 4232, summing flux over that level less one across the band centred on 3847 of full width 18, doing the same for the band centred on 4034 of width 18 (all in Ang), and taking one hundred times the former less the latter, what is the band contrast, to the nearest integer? -247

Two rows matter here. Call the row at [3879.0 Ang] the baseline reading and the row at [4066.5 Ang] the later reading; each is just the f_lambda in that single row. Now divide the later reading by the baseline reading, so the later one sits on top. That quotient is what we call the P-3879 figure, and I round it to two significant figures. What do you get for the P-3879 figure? 1.4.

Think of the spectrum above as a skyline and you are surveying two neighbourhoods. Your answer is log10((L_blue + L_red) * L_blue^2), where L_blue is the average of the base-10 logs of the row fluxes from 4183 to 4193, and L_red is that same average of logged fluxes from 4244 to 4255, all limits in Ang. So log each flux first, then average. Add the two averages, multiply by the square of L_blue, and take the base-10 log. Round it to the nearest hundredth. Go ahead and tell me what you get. 0.78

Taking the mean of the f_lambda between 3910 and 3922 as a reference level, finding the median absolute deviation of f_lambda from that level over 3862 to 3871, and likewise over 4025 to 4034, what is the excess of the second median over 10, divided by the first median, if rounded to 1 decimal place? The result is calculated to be -0.3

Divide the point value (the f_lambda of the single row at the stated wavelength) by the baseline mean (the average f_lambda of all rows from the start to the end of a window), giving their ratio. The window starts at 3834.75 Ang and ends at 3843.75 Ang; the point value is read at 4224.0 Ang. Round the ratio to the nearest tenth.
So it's 1.7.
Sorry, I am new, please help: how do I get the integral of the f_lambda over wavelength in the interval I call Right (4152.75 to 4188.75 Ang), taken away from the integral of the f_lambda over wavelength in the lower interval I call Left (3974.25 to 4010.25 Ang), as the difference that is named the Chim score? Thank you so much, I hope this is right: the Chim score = -46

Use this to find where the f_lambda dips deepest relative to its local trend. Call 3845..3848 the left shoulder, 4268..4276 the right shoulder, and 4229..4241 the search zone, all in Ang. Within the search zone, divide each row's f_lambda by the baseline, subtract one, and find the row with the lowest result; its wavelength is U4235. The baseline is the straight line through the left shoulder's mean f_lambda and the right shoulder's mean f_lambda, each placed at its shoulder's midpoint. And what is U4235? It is 4234.5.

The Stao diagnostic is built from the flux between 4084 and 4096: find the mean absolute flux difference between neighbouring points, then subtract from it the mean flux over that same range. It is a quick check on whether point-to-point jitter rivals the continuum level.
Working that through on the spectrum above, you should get -26.8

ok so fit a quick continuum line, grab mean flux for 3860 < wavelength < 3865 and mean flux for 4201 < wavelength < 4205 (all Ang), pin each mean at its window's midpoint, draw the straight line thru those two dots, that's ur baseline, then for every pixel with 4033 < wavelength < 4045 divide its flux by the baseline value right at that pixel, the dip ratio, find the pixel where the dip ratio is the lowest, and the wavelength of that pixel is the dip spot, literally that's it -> 4033.5 Ang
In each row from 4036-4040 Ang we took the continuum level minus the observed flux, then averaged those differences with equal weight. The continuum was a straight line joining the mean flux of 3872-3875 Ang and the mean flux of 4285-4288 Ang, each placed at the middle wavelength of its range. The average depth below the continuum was 5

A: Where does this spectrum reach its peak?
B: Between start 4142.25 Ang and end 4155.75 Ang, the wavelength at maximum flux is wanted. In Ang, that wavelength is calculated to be 4143.0 Ang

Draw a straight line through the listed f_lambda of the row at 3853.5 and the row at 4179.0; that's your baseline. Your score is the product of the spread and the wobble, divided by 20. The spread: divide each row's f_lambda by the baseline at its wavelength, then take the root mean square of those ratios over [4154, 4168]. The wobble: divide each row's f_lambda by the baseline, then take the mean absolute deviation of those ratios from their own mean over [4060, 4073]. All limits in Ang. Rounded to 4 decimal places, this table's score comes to 0.0045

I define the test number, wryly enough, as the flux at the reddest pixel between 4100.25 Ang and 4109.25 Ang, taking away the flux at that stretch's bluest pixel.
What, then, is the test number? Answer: -3.1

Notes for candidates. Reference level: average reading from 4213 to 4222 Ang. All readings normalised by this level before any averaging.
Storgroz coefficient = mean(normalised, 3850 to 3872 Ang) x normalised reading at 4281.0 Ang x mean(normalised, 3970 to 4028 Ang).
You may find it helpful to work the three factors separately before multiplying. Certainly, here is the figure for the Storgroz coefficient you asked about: 1.16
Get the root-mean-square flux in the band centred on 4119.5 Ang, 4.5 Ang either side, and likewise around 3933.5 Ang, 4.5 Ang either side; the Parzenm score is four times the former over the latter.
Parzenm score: 6.14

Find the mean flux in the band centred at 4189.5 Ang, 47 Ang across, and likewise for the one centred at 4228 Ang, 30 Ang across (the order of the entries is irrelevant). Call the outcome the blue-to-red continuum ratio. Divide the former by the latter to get 0.95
